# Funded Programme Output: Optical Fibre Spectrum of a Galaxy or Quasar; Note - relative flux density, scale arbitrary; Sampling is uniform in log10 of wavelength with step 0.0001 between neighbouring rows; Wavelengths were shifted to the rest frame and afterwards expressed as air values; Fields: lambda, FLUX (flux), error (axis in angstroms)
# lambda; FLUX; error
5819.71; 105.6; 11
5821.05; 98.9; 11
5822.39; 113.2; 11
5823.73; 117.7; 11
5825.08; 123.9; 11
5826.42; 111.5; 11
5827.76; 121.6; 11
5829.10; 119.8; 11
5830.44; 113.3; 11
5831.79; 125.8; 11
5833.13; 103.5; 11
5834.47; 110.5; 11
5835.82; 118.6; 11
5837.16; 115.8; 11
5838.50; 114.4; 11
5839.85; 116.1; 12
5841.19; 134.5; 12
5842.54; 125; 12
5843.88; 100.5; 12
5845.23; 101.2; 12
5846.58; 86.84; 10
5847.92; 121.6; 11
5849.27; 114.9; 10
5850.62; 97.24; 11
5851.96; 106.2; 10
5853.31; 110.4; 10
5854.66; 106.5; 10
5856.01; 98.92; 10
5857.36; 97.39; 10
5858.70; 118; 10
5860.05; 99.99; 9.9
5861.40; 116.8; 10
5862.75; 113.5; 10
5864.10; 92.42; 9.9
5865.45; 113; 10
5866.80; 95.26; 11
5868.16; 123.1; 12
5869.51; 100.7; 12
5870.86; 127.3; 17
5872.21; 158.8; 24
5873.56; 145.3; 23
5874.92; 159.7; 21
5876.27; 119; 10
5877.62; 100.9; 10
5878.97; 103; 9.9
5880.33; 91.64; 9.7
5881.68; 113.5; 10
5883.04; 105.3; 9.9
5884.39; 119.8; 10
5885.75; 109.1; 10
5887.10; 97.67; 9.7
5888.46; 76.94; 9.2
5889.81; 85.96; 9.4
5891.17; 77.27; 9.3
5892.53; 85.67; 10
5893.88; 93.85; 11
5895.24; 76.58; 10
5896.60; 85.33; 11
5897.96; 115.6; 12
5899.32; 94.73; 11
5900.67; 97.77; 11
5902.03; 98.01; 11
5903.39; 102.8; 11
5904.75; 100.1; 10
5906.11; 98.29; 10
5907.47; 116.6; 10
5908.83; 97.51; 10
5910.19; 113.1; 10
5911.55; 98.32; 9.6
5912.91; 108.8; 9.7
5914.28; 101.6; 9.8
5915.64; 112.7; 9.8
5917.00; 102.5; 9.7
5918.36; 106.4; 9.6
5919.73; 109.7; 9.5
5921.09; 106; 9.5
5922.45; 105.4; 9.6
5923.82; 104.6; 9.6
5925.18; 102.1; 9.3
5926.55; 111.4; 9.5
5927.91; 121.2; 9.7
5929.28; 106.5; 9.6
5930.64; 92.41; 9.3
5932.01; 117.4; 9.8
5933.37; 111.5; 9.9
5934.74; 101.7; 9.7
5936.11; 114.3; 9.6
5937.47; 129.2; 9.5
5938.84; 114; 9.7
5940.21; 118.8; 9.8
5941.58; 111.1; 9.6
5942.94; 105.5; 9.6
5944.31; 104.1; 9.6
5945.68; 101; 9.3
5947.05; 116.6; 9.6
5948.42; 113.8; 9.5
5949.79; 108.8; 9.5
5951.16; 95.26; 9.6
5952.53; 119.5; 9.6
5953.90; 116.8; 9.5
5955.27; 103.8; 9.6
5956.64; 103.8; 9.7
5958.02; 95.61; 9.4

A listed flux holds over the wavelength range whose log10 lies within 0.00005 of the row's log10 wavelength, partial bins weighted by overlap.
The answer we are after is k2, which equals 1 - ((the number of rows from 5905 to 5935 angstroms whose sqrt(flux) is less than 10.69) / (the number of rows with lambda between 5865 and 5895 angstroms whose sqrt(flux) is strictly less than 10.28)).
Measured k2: -0.58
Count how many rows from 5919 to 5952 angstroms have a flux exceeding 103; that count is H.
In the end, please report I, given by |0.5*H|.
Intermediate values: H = 19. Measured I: 9.5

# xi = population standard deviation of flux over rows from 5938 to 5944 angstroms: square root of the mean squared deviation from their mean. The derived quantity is 5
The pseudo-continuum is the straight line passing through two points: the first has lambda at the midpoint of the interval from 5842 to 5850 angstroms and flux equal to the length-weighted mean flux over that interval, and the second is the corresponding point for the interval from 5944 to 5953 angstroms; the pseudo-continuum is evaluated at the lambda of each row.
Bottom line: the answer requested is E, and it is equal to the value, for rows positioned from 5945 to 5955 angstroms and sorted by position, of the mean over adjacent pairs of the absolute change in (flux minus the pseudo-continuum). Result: 11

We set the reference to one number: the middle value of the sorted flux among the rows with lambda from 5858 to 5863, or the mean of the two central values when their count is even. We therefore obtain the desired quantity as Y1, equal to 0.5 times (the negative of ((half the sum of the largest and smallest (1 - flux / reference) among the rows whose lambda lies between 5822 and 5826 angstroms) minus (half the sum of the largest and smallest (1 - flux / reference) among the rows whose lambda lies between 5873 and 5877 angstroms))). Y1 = -0.09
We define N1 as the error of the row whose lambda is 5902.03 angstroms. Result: 11.0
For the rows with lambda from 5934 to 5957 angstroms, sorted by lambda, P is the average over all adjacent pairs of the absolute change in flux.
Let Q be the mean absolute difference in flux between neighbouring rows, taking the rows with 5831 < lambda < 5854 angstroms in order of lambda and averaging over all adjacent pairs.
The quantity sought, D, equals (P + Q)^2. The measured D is 413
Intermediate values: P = 8.9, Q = 11.4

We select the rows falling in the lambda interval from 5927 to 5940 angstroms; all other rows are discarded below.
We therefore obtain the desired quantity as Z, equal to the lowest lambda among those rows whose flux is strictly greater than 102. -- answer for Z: 5927.91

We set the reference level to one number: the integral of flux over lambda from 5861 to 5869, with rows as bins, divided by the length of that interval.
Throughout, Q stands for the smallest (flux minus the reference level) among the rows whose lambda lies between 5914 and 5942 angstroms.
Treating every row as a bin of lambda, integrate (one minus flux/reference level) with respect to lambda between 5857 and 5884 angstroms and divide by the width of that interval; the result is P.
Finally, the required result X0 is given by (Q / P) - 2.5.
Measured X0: 265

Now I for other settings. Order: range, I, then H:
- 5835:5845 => 3.0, 6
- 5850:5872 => 4.5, 9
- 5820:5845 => 8.0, 16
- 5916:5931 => 4.0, 8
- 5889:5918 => 2.5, 5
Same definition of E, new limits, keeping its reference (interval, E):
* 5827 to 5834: 11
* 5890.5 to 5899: 15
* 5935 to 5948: 9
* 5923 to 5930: 9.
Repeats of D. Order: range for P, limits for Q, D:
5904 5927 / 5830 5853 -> 410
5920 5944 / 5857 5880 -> 858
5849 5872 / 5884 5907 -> 643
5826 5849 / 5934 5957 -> 397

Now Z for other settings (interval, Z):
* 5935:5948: 5936.11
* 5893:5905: 5897.96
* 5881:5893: 5881.68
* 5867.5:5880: 5868.16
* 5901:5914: 5903.39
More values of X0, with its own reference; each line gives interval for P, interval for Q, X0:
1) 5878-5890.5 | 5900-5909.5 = -148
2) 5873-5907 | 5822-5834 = -87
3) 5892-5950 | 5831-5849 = -781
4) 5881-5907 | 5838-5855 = -202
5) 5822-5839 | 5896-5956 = 324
